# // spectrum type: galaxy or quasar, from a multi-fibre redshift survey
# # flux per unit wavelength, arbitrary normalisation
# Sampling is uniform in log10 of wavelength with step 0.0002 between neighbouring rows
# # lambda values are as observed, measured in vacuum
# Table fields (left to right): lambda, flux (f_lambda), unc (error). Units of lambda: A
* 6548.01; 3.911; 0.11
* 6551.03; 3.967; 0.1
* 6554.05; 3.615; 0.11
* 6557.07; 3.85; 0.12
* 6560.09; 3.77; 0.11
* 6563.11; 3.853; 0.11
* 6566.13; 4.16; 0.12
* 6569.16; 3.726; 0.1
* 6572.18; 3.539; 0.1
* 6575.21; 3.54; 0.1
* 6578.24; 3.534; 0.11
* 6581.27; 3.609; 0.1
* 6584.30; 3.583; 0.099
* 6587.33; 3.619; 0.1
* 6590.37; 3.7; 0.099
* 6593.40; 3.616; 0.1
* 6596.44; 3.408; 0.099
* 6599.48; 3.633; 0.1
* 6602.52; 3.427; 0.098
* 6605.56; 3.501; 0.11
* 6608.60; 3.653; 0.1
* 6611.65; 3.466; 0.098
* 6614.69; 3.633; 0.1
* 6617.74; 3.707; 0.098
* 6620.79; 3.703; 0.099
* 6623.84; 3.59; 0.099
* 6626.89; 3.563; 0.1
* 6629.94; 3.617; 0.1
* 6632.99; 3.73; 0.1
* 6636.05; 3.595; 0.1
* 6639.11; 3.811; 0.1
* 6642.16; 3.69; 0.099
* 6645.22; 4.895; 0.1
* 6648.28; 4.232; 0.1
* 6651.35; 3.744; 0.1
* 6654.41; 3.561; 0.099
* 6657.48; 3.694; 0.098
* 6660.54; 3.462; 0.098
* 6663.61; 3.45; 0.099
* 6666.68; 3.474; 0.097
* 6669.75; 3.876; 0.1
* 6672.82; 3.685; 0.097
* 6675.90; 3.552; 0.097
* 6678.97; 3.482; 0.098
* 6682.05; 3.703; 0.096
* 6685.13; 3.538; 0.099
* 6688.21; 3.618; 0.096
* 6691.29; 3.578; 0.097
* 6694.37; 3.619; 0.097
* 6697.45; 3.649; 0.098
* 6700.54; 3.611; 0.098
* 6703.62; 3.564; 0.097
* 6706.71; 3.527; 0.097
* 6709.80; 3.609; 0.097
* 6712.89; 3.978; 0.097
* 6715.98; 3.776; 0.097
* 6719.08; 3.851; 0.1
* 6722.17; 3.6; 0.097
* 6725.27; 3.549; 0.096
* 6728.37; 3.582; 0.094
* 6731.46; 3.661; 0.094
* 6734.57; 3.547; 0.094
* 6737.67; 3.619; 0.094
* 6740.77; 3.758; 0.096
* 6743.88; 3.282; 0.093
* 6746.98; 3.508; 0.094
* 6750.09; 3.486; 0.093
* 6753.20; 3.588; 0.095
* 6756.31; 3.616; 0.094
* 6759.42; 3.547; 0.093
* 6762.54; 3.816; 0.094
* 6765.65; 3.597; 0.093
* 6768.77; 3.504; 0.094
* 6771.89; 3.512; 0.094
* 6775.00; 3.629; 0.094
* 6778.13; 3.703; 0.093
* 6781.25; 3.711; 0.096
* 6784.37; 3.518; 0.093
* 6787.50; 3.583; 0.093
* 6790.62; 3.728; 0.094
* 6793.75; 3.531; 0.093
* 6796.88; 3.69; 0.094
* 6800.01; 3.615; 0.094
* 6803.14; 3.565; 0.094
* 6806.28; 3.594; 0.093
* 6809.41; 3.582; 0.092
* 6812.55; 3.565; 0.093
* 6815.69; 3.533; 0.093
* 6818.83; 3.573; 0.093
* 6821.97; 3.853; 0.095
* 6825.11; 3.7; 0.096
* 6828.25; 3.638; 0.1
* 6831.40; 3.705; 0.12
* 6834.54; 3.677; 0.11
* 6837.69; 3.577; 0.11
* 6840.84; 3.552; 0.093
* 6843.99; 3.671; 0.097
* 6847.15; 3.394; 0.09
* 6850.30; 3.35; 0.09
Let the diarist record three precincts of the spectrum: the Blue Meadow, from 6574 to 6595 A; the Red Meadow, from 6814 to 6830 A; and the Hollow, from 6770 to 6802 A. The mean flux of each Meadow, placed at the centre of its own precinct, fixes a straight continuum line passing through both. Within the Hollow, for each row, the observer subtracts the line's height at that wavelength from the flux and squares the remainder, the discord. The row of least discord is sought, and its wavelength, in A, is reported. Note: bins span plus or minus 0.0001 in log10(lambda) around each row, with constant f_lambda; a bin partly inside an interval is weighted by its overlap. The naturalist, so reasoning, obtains 6775.00 A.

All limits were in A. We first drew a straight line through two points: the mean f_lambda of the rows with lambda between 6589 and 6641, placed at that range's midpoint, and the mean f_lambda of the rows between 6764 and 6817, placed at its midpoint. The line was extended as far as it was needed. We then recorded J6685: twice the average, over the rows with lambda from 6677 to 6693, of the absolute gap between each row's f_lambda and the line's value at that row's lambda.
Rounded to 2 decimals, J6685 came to 0.13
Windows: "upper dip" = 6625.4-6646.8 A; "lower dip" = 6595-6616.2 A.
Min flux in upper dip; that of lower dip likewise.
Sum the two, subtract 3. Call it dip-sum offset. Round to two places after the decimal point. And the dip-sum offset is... 3.97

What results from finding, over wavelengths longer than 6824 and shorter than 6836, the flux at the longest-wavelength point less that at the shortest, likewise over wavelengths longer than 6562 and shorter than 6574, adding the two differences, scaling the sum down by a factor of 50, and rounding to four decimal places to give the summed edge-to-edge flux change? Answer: -0.0067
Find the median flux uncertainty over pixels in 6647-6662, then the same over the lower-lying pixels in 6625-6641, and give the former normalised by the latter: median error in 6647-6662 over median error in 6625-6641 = 0.99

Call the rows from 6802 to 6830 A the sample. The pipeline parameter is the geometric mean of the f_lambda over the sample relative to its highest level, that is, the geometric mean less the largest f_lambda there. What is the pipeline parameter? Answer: -0.23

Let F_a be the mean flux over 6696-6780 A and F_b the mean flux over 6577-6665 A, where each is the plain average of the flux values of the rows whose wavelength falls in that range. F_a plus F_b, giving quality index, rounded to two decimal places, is 7.29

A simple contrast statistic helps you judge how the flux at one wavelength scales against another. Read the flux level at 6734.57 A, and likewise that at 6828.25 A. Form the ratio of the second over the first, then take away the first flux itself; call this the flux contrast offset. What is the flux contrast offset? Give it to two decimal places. -2.52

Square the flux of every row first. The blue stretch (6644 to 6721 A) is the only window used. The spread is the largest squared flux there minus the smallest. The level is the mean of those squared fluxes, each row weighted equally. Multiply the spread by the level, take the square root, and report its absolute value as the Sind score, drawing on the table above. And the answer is 12.9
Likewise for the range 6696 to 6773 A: 8.1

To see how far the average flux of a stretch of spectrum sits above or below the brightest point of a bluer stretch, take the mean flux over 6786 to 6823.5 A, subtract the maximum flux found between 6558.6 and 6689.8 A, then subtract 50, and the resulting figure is -51.3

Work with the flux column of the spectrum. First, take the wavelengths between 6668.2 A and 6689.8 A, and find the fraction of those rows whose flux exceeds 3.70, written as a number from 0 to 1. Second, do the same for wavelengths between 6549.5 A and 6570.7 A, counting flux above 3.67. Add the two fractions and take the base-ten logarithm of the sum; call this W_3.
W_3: 0.06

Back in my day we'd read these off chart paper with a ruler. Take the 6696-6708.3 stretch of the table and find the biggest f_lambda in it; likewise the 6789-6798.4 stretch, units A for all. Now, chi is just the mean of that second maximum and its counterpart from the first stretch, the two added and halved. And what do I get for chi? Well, 3.7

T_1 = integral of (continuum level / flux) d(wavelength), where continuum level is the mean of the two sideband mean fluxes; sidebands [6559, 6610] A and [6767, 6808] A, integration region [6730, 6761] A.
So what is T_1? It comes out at 32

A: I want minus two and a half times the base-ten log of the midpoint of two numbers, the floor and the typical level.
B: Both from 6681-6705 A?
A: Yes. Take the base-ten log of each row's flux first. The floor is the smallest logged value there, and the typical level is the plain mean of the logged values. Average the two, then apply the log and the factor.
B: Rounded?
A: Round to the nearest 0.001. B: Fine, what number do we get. 0.643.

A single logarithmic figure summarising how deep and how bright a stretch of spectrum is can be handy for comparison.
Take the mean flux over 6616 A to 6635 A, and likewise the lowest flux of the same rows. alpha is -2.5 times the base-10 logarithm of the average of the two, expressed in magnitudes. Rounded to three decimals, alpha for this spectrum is -1.393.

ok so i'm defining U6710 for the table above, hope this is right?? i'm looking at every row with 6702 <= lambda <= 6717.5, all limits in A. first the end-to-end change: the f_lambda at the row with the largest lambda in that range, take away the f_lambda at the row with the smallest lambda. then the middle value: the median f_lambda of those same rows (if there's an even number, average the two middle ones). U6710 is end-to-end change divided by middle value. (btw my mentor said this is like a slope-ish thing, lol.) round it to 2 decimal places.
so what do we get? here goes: 0.06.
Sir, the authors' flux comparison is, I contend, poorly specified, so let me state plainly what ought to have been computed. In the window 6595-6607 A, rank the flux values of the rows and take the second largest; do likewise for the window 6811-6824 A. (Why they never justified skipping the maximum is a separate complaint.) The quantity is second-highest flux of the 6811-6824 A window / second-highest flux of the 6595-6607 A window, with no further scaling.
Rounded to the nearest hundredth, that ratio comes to 1.02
